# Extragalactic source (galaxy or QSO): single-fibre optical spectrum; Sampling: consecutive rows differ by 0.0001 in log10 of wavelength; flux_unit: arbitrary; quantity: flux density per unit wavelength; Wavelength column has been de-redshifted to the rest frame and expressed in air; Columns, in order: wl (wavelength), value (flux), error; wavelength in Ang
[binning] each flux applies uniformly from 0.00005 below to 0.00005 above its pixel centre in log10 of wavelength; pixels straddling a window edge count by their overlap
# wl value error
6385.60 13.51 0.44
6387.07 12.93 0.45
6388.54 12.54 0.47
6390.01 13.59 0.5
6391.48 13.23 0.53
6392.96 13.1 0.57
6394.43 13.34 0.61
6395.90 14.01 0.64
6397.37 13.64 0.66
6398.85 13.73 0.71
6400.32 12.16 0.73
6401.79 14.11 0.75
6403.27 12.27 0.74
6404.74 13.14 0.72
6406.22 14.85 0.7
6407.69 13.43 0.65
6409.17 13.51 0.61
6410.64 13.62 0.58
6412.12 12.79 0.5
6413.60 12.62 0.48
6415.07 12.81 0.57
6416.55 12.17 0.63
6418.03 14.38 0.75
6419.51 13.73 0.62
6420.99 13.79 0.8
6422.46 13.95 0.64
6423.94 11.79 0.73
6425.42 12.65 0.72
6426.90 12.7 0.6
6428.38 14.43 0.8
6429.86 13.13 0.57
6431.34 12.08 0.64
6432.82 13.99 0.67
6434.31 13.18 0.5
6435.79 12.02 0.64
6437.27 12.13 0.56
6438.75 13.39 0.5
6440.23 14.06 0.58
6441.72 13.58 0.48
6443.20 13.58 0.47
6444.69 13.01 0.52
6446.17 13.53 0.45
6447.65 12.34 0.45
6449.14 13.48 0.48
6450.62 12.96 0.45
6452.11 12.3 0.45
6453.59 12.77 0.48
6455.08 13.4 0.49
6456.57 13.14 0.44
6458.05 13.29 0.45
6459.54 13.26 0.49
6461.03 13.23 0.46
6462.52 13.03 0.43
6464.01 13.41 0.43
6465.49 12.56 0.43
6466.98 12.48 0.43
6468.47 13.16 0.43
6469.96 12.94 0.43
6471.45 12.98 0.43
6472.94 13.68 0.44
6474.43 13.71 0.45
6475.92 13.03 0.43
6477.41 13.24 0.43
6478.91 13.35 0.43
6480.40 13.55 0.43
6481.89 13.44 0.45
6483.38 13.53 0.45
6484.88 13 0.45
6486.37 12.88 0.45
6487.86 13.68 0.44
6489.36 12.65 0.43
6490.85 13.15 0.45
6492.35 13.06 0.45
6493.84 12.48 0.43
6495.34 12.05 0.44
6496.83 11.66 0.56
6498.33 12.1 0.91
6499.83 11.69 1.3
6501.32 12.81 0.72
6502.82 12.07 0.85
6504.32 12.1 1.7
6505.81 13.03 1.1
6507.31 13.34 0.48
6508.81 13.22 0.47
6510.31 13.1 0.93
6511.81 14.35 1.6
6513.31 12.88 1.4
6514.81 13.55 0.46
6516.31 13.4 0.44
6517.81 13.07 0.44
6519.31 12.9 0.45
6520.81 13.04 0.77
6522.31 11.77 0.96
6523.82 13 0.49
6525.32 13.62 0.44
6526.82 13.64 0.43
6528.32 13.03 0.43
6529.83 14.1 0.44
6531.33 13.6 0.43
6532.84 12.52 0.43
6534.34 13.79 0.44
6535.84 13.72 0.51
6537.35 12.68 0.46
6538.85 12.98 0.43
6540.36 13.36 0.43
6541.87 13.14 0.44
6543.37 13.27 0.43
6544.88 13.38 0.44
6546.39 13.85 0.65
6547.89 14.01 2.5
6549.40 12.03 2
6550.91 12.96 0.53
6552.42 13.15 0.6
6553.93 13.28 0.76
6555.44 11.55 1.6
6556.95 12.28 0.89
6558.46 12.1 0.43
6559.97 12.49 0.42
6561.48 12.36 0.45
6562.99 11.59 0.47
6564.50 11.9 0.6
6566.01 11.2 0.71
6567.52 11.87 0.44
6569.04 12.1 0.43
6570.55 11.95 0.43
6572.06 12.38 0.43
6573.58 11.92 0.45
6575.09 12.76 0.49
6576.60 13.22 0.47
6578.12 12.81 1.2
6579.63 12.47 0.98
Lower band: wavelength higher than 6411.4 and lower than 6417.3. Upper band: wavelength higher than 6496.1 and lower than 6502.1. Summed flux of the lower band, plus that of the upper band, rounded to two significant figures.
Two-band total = 99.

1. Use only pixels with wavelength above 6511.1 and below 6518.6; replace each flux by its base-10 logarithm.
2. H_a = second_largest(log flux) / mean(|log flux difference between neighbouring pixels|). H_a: 54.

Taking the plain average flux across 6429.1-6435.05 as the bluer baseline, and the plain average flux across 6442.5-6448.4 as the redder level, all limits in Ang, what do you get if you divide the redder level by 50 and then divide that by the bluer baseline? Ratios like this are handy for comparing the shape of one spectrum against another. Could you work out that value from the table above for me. 0.0200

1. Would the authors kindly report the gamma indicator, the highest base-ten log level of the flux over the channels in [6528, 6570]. 1.15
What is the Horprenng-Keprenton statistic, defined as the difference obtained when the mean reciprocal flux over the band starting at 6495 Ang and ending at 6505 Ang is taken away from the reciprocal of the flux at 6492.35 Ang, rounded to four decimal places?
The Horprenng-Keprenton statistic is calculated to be -0.0064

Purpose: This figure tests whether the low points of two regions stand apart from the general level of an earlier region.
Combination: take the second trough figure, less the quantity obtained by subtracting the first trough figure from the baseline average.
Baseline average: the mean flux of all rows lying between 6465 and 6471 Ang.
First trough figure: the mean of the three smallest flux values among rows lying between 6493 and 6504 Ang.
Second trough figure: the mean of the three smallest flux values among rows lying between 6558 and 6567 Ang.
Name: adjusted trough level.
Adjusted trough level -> 10.6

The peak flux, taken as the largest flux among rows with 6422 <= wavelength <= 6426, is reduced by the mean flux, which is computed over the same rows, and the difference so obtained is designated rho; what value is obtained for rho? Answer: 1.2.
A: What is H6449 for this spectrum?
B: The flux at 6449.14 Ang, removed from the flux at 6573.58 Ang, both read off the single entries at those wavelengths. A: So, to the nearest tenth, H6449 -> -1.6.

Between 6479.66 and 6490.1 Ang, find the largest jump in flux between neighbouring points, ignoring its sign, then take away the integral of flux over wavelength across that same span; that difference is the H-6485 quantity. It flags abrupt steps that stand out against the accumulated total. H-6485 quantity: -137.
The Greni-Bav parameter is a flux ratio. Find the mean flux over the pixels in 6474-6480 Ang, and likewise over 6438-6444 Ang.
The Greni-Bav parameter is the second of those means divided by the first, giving 1.02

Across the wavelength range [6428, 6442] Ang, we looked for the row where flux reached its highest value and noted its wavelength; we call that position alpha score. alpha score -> 6428.38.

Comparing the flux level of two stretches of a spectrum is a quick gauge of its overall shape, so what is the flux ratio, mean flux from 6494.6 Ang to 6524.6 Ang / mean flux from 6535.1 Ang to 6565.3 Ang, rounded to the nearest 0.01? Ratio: 1.00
